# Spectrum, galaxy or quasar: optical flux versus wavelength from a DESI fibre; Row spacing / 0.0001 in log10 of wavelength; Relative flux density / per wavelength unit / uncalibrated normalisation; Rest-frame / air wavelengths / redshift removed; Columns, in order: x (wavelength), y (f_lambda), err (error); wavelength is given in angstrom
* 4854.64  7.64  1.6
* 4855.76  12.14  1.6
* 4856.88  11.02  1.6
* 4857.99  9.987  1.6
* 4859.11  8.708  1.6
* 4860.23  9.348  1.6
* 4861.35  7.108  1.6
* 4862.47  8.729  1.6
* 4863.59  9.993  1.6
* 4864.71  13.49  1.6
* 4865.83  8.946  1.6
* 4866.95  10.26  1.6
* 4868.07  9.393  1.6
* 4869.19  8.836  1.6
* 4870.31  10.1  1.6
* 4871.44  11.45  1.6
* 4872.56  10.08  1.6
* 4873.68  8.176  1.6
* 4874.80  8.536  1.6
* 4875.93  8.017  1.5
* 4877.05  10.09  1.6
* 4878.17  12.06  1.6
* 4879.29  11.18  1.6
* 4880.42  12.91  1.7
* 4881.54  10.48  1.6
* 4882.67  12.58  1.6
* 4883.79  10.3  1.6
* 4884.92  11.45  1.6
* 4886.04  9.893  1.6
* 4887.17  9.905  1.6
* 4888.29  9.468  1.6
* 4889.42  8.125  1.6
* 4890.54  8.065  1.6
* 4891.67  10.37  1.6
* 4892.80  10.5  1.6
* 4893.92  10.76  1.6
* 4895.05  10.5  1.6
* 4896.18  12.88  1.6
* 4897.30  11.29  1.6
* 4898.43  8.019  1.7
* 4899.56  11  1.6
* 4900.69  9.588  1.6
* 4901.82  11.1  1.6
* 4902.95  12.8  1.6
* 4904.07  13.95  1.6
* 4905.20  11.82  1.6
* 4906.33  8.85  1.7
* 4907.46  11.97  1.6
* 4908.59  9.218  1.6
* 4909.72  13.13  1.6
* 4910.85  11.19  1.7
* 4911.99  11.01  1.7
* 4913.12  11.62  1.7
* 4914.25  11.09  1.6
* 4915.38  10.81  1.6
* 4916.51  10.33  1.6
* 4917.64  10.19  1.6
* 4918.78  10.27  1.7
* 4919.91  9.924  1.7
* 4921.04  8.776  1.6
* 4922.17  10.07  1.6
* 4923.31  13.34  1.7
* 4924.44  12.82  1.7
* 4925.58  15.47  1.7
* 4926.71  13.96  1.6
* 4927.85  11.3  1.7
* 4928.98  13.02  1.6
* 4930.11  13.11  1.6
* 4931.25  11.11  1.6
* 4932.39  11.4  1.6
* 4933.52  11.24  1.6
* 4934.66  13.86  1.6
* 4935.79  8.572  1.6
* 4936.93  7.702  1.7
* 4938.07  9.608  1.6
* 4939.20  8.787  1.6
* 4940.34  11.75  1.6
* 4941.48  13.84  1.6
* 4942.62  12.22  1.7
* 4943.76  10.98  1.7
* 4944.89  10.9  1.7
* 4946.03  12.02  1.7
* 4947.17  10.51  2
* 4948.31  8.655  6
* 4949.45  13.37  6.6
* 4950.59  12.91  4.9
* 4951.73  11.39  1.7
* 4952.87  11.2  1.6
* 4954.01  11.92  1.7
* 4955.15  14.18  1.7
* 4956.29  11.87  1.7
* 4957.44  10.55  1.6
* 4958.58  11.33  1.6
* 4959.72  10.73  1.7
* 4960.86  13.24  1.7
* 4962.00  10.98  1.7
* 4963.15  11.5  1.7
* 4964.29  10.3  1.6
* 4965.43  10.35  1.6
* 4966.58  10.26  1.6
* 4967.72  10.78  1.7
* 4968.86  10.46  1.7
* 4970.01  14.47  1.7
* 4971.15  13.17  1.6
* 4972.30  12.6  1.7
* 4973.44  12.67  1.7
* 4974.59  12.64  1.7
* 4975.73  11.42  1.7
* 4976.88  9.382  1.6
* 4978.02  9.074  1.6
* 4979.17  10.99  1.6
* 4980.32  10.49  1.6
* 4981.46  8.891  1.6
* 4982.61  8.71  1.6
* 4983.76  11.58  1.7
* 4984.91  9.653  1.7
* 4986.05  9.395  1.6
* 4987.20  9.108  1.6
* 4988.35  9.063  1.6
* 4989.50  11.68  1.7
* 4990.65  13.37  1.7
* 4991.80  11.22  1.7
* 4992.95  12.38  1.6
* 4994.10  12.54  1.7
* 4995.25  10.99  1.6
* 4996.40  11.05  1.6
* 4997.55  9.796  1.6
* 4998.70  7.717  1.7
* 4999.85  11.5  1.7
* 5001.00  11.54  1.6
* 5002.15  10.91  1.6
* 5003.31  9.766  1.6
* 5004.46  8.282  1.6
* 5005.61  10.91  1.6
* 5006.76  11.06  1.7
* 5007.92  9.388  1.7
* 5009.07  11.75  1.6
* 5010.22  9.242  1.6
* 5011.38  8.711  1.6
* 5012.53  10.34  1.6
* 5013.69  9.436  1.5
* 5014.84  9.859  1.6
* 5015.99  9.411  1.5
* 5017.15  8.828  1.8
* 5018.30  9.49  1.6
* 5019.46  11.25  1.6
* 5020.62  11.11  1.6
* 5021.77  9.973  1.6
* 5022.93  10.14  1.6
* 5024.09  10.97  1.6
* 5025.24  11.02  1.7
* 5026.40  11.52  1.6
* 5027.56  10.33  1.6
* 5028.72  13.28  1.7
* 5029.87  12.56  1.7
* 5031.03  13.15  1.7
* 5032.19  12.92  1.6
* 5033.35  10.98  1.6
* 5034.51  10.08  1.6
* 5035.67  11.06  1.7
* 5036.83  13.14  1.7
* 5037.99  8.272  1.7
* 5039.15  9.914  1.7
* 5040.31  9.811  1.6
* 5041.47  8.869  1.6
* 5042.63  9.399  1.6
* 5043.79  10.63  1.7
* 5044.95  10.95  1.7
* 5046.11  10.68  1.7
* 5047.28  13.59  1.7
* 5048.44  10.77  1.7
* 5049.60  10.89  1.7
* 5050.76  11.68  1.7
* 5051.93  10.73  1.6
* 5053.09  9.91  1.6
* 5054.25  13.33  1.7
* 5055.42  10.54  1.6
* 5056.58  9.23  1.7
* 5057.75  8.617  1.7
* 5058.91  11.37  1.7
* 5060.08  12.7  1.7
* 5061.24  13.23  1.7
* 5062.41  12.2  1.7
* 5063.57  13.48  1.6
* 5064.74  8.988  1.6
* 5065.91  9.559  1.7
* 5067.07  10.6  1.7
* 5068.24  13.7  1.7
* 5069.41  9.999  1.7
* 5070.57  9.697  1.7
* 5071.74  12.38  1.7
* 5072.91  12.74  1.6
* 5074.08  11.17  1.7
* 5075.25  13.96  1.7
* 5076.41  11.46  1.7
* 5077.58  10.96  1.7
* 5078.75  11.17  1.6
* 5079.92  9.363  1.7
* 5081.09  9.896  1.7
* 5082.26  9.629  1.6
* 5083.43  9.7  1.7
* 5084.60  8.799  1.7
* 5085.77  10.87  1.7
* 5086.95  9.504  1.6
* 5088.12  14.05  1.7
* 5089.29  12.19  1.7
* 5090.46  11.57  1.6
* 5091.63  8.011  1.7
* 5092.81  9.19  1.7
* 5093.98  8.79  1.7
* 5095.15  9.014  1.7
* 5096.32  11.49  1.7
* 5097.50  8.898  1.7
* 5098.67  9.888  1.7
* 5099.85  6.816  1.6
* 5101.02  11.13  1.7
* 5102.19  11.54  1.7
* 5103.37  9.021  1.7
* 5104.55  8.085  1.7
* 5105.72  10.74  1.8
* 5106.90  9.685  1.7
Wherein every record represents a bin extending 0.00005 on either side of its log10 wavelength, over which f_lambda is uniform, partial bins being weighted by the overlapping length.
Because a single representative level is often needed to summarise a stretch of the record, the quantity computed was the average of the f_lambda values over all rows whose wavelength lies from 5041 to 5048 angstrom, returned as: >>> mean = 10.7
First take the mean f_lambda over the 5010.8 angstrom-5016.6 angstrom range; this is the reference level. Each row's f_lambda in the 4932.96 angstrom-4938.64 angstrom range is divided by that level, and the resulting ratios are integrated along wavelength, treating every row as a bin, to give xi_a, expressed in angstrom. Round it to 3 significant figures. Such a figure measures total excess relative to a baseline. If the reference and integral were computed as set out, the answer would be 6.07 angstrom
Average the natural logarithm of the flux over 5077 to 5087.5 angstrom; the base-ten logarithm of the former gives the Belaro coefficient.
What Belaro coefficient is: 0.361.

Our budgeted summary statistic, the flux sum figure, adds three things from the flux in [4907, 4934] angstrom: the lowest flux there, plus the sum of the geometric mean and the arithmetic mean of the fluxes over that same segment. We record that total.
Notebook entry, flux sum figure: 31.7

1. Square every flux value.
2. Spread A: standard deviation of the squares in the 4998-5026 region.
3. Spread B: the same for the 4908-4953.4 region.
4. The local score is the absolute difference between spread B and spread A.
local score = 18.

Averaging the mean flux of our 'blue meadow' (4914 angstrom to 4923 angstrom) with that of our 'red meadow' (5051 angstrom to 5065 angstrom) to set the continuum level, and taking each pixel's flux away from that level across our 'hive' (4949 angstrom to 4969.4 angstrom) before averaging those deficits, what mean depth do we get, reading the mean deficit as -0.8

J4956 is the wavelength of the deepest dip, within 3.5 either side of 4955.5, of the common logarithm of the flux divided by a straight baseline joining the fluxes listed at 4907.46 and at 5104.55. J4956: 4957.44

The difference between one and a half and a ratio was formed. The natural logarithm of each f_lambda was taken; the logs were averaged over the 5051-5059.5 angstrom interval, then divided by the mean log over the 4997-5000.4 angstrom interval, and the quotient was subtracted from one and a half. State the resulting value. 0.46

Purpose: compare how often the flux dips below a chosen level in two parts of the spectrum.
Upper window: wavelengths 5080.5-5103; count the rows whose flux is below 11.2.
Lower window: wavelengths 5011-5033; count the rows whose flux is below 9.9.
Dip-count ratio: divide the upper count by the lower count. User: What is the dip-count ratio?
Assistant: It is 2.3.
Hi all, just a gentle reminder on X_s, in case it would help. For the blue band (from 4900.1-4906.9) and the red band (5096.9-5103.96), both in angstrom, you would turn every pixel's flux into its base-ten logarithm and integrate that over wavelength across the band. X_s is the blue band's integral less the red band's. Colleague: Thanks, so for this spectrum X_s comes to 0.3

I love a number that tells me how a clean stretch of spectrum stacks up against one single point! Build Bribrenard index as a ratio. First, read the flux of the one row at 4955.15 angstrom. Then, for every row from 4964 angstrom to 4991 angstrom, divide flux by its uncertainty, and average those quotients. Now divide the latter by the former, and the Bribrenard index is 0.46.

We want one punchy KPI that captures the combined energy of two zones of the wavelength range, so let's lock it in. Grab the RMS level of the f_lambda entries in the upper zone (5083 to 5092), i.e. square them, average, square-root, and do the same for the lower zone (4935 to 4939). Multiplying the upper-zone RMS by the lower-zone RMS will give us 93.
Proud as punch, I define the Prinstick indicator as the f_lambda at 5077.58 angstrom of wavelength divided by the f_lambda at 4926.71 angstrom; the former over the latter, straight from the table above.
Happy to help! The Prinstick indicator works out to 0.79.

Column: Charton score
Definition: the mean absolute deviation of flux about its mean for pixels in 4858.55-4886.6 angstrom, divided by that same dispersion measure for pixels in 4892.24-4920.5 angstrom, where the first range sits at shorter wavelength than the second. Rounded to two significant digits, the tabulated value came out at 1.2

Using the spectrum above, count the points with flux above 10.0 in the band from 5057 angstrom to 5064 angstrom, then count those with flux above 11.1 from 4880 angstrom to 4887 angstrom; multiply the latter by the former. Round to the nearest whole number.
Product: 15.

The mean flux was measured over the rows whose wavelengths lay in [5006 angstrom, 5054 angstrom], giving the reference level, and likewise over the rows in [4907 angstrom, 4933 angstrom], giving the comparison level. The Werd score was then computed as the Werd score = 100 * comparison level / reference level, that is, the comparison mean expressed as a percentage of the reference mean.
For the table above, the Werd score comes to 108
